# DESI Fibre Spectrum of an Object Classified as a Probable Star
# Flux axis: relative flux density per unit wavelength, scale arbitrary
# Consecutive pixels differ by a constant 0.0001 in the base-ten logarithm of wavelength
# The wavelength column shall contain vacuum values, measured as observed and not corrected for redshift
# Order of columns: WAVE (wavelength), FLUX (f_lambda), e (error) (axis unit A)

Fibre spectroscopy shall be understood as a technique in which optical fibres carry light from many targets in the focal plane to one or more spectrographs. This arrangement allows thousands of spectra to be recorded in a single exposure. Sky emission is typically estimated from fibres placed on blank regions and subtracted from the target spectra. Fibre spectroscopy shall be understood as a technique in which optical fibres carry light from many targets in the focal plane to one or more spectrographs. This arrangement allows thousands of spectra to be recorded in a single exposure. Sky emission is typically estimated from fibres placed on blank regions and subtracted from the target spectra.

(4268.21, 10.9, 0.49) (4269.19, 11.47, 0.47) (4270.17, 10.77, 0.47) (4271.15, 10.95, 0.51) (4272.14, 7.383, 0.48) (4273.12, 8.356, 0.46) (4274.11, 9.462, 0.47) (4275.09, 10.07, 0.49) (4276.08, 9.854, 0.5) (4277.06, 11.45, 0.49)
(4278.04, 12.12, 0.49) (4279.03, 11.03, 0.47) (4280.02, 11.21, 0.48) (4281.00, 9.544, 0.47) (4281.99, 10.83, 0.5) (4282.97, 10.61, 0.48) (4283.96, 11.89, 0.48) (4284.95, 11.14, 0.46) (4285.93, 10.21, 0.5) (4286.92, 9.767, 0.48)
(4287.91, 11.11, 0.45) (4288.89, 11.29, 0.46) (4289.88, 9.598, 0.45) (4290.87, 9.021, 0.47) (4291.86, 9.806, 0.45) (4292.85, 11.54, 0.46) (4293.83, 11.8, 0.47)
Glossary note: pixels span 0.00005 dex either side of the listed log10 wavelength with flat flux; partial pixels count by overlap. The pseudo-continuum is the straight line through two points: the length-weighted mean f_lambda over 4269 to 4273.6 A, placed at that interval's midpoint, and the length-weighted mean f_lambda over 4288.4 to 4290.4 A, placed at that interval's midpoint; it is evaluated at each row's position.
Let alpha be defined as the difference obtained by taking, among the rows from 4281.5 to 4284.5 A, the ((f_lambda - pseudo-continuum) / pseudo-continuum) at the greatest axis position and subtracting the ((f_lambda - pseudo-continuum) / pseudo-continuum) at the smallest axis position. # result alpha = 0.1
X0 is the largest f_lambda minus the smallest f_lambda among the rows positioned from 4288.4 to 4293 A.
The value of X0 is 2.5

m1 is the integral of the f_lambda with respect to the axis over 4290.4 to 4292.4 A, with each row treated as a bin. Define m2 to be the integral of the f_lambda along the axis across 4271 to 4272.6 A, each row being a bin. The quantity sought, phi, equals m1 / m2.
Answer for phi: 1.3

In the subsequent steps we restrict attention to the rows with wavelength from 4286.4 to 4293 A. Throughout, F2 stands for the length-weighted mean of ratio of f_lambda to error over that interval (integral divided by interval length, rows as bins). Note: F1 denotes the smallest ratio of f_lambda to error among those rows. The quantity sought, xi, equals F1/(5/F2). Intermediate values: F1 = 19.2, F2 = 22.3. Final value 85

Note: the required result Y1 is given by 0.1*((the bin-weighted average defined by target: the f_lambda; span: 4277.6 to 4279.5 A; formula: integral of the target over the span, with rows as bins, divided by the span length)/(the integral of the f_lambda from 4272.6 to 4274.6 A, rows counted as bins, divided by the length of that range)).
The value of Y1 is 0.130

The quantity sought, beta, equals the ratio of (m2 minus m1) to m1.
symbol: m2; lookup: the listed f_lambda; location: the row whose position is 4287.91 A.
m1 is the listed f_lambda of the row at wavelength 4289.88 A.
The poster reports 0.2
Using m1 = 9.598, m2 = 11.11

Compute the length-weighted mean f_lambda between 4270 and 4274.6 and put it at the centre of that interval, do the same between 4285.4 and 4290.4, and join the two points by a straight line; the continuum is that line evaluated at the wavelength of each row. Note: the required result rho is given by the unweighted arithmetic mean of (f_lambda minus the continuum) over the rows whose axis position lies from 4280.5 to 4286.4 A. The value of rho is 0.6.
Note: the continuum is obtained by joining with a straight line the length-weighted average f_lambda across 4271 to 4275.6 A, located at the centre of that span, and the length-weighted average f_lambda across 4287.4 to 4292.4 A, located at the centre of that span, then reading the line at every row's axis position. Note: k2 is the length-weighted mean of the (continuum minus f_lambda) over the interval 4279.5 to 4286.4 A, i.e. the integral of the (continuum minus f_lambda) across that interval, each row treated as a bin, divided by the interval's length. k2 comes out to -1.1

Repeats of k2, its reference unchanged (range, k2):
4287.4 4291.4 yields -0.1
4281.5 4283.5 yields -1.0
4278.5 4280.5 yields -1.6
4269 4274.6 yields -0.6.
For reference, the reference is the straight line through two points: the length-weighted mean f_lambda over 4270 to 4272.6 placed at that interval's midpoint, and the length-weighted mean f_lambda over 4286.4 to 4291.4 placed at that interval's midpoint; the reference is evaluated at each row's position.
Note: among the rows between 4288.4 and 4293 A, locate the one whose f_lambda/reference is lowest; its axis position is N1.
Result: 4290.87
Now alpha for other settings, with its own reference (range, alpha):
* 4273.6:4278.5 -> 0.3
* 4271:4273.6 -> -0.3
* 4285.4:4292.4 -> -0.1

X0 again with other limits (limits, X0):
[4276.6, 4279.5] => 1.1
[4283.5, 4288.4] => 2.1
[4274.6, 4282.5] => 2.6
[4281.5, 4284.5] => 1.3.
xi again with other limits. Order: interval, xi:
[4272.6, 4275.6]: 71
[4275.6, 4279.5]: 90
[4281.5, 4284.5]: 99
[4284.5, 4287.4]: 88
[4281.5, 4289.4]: 93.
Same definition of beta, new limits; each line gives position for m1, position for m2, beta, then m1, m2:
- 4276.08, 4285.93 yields 0.0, 9.854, 10.21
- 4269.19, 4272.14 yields -0.4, 11.47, 7.383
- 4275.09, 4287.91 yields 0.1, 10.07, 11.11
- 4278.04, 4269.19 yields -0.1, 12.12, 11.47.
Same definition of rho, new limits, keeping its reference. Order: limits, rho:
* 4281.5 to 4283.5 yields 0.7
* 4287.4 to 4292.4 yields -0.4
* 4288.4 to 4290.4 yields -0.1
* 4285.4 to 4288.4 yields 0.0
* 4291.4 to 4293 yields -0.1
